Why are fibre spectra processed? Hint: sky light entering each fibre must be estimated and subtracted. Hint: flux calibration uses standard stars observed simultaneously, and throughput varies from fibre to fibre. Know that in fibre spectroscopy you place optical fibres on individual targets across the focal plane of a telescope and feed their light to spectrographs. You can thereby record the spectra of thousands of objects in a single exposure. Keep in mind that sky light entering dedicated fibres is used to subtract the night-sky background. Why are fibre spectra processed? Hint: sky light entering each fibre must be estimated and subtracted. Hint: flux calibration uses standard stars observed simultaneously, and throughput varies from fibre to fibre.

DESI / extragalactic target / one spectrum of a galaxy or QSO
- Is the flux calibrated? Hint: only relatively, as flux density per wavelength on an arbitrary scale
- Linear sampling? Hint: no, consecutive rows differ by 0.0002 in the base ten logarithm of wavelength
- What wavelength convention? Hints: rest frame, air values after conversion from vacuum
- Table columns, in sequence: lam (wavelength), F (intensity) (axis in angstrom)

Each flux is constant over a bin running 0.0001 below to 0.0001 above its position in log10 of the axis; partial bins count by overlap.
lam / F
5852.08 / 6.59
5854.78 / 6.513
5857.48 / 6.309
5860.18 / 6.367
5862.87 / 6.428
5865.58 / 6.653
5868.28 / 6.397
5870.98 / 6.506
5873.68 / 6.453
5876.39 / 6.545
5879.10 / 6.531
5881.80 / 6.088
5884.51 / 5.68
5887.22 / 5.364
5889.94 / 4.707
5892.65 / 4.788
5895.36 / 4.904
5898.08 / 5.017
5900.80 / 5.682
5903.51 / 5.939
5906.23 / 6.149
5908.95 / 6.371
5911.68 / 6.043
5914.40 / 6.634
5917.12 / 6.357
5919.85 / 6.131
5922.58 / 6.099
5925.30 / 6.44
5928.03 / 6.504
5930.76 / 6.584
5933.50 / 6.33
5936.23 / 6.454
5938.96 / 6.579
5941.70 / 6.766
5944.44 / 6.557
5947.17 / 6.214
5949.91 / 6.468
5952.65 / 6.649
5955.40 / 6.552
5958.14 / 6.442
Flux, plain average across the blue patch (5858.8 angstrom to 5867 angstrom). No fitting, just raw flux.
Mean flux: 6.48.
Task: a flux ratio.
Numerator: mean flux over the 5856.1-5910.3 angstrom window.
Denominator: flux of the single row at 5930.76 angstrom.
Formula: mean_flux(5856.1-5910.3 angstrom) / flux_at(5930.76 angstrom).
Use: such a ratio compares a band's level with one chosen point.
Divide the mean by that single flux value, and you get 0.903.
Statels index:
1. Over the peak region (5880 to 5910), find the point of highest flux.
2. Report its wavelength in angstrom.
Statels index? 5908.95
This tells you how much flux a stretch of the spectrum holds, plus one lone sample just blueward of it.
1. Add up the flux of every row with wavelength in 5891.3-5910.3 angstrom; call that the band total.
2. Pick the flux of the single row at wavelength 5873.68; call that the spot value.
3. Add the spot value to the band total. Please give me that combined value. 45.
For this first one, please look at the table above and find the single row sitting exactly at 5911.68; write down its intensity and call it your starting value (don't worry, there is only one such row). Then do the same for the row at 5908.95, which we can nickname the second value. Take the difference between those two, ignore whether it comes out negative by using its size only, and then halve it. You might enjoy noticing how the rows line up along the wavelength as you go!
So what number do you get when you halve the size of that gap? 0.16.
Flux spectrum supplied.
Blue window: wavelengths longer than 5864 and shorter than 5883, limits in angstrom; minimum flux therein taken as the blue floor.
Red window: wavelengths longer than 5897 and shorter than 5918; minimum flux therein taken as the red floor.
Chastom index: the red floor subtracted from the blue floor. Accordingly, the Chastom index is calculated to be 1.1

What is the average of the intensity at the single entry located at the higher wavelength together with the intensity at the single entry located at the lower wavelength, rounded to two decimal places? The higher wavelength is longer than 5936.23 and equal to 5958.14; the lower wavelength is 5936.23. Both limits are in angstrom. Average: 6.45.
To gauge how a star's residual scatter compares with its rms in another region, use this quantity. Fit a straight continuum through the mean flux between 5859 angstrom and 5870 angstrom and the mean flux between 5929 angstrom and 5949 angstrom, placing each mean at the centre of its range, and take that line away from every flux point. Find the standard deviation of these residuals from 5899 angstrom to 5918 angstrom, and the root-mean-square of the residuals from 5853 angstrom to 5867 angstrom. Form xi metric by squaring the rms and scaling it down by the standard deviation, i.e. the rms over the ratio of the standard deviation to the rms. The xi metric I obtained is 0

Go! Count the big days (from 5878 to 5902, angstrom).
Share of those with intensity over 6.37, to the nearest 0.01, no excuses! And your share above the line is 0.11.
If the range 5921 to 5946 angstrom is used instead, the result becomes 0.78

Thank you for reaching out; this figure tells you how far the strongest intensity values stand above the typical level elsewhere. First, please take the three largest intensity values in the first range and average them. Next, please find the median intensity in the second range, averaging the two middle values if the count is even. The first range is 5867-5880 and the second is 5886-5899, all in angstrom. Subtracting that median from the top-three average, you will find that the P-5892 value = 1.62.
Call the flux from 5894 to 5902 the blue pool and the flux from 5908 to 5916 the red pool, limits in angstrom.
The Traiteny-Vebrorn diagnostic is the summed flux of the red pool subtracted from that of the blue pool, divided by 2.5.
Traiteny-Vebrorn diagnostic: -1.4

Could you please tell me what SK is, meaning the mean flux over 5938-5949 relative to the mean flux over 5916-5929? 1.04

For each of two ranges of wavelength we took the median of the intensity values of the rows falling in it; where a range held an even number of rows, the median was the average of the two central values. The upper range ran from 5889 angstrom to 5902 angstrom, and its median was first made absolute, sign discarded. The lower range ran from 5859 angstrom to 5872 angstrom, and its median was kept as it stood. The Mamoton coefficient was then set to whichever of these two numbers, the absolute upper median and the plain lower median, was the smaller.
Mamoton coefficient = 4.90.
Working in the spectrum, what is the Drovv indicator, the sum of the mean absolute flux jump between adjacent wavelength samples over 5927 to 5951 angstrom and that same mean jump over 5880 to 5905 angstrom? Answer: 0.52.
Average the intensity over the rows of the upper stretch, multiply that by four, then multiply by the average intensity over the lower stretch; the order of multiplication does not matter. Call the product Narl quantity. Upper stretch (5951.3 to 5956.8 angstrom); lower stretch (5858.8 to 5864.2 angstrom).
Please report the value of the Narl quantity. 169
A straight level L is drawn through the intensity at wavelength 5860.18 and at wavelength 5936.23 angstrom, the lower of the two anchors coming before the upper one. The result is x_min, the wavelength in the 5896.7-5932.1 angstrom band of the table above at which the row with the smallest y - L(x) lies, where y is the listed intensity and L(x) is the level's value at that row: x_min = 5898.08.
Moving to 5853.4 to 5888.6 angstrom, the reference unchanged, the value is 5887.22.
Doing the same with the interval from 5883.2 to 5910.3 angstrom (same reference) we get 5889.94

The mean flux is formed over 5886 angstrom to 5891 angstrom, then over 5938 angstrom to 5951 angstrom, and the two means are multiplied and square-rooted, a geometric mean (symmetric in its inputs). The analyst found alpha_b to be 5.73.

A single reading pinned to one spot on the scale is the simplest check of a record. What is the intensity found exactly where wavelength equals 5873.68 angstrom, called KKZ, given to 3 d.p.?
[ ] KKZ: 6.453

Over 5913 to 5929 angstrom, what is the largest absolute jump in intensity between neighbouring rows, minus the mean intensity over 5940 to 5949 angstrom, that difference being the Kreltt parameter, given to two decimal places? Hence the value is -6.17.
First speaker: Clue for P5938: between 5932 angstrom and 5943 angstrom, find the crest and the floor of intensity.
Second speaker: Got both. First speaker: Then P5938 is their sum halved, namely 6.5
